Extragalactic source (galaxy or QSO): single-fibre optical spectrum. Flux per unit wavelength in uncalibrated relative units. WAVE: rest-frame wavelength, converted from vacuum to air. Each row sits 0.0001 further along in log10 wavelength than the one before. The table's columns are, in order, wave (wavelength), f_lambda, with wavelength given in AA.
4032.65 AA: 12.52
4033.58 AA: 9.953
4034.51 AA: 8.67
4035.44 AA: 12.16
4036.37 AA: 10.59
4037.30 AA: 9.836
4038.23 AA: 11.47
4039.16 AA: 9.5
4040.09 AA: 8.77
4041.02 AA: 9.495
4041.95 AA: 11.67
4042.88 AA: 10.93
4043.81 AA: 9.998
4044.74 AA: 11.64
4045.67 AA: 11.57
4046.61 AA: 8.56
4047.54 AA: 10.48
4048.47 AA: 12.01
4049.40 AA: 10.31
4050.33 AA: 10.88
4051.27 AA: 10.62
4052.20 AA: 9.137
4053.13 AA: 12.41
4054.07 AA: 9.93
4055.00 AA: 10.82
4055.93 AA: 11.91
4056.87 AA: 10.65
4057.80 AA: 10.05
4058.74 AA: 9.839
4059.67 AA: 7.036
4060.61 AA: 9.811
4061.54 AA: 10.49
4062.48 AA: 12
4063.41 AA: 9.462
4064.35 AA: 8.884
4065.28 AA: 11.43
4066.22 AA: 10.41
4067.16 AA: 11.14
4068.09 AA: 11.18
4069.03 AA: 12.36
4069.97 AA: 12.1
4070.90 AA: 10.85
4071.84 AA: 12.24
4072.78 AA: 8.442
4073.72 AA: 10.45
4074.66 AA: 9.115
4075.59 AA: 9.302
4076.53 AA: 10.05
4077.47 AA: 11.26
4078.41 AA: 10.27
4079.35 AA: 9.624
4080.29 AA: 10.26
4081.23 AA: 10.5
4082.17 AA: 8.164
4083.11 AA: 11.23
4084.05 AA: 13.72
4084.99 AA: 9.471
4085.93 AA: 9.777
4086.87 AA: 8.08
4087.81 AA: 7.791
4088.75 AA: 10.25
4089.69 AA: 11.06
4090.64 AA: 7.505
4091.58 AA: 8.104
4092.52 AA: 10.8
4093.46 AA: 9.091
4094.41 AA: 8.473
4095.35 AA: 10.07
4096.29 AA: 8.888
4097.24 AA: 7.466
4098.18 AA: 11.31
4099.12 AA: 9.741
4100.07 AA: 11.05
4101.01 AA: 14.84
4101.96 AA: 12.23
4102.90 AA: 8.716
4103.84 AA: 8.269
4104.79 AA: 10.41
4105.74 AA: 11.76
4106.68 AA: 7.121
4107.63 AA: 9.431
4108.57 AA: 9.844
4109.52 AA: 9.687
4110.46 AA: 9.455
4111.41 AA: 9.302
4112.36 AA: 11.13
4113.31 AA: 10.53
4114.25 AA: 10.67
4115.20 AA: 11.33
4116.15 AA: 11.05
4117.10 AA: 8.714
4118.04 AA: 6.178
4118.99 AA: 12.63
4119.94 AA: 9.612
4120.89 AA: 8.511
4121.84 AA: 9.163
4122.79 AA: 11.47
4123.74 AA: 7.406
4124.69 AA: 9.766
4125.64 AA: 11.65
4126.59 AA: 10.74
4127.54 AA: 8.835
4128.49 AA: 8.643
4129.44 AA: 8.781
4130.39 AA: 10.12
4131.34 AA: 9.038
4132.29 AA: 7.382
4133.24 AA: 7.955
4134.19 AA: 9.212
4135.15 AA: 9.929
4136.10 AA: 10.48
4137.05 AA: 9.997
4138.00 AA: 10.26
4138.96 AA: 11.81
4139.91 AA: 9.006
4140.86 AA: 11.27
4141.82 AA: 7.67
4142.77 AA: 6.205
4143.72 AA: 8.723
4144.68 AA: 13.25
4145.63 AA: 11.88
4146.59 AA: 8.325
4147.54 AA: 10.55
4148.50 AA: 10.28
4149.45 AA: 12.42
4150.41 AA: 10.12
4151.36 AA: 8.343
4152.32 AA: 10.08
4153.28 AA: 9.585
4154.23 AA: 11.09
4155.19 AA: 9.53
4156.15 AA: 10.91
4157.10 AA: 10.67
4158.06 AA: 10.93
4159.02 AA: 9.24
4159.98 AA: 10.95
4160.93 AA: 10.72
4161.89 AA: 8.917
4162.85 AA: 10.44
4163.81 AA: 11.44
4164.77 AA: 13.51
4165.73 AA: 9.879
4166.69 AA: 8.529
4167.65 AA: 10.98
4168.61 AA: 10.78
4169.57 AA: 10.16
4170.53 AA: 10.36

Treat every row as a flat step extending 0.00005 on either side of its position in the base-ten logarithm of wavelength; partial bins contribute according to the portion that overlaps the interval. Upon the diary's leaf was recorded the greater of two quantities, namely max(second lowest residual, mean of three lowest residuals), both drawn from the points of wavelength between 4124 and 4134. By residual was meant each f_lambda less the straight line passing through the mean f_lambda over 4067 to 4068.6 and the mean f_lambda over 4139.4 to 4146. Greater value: -1.9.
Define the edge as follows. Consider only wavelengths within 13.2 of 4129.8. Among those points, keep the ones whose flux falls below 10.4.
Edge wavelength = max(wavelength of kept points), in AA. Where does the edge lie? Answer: 4142.77 AA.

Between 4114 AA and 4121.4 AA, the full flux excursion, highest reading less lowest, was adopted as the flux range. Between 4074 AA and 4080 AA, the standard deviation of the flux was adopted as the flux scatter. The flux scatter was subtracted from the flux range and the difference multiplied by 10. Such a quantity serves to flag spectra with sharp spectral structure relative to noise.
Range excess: 57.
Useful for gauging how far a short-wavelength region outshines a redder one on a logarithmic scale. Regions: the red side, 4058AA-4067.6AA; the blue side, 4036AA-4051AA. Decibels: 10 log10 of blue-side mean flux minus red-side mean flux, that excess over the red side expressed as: -4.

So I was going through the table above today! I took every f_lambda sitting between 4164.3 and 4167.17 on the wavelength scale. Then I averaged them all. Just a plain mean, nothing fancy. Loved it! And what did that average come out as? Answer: 10.6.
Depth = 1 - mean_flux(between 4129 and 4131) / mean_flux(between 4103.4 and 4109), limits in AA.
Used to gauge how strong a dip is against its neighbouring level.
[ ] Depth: 0.00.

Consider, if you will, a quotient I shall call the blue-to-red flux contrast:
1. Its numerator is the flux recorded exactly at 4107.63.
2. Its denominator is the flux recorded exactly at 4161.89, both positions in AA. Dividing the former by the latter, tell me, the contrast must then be 1.1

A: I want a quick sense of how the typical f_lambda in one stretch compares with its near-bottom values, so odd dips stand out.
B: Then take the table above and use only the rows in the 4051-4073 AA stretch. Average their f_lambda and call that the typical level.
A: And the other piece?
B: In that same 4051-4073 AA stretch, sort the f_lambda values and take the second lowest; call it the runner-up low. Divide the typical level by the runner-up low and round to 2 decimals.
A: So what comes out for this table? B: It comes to 1.25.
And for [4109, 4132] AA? 1.32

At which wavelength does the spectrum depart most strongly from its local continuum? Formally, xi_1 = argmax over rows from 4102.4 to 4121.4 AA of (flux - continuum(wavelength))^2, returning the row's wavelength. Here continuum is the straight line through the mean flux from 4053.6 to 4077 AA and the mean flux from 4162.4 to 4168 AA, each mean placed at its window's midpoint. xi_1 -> 4118.04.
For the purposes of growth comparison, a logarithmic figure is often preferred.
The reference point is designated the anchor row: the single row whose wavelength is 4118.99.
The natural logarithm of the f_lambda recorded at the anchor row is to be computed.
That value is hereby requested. 2.54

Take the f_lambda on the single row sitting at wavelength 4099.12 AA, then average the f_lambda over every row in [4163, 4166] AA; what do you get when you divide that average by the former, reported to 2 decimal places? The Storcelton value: 1.19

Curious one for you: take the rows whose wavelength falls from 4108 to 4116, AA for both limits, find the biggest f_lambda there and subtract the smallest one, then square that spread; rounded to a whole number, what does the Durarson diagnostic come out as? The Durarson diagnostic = 4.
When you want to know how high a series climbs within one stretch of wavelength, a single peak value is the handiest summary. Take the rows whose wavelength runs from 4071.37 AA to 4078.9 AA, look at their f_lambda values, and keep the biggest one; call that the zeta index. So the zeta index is 12.24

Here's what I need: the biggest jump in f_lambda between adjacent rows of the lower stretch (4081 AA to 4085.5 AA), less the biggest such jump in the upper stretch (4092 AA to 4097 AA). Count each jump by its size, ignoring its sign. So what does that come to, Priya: 2.5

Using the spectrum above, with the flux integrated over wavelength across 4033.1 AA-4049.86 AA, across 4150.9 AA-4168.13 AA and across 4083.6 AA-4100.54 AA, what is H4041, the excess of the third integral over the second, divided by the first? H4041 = -0.09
